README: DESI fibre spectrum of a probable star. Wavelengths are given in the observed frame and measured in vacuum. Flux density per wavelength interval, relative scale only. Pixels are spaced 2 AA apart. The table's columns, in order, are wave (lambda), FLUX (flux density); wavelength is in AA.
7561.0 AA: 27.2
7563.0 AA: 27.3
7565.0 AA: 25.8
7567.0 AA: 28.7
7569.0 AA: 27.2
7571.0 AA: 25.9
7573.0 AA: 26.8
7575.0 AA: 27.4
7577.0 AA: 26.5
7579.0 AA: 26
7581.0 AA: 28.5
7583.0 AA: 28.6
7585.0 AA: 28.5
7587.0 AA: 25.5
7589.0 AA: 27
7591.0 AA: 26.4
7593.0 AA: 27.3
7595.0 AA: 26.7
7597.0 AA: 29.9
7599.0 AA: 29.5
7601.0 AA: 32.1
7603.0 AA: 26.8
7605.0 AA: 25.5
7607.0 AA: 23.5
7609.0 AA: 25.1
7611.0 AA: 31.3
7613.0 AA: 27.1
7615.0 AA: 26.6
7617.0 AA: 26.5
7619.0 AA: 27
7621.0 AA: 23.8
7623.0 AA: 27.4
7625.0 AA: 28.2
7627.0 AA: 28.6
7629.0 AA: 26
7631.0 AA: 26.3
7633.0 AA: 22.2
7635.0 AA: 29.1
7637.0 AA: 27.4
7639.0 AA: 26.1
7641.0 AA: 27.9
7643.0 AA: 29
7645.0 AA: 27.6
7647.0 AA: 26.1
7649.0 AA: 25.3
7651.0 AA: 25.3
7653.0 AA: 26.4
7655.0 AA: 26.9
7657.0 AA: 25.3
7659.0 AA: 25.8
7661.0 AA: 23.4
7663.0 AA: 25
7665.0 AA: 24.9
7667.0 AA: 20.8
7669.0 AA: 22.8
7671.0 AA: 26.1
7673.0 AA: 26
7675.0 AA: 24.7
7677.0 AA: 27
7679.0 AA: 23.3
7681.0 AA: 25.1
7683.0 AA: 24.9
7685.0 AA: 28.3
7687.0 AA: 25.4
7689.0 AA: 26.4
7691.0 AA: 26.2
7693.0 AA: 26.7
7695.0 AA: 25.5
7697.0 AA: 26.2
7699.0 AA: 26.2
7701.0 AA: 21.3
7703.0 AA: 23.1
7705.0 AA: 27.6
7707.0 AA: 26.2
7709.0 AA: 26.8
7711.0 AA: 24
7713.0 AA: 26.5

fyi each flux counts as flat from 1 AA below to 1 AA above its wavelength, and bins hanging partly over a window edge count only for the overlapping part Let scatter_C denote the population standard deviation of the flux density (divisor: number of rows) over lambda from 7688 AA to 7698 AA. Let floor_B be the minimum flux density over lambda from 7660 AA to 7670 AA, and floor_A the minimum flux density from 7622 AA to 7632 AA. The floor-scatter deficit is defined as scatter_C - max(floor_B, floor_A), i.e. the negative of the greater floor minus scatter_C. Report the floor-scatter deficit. -25.6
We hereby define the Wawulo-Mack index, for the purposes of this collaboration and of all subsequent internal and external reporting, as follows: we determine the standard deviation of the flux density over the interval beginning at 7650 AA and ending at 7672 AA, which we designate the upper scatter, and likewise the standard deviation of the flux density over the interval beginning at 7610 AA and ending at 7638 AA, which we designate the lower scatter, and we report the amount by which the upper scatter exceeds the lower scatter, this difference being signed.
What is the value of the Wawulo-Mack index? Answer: -0.40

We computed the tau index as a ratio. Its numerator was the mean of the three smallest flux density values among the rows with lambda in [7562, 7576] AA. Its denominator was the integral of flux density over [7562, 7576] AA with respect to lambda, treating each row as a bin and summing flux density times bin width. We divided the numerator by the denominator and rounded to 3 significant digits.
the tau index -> 0.0692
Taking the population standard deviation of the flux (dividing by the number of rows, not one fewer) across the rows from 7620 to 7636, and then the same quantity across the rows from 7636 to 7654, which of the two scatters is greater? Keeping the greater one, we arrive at 2.26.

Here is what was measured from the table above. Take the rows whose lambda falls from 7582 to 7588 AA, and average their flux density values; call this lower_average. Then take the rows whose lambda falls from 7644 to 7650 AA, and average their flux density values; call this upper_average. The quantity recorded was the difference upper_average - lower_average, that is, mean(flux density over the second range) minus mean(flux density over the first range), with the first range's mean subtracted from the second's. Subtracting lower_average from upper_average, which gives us -1.2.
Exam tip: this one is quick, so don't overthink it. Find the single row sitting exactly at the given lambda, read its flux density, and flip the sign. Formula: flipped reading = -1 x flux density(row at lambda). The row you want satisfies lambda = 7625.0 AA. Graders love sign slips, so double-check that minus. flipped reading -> -28.2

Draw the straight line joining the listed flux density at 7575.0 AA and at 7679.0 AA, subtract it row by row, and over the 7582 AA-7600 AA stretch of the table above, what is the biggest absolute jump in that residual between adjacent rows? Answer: 3.3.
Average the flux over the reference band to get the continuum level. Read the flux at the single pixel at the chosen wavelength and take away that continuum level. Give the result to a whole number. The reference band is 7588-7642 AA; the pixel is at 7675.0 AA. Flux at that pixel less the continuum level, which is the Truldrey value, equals -2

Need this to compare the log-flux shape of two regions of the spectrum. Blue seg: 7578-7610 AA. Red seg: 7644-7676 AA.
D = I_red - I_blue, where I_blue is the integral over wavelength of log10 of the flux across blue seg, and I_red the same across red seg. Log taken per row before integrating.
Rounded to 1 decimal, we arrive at -1.1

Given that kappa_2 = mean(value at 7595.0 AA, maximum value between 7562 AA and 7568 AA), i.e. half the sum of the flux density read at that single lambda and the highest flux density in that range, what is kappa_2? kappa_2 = 27.7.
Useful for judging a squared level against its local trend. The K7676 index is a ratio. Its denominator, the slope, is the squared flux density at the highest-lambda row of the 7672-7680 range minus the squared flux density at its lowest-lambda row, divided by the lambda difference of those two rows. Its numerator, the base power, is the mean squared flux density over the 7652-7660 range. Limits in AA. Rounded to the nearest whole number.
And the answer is -31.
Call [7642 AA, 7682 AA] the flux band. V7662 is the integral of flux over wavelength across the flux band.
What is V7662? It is 1014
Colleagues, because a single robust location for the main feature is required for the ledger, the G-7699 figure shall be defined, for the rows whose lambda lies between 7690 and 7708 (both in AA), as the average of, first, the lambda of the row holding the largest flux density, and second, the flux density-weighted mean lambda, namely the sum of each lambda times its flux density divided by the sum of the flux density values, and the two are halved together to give 7702.0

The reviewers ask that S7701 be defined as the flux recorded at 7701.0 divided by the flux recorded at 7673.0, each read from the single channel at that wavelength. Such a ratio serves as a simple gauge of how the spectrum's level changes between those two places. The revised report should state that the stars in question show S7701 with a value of 0.82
